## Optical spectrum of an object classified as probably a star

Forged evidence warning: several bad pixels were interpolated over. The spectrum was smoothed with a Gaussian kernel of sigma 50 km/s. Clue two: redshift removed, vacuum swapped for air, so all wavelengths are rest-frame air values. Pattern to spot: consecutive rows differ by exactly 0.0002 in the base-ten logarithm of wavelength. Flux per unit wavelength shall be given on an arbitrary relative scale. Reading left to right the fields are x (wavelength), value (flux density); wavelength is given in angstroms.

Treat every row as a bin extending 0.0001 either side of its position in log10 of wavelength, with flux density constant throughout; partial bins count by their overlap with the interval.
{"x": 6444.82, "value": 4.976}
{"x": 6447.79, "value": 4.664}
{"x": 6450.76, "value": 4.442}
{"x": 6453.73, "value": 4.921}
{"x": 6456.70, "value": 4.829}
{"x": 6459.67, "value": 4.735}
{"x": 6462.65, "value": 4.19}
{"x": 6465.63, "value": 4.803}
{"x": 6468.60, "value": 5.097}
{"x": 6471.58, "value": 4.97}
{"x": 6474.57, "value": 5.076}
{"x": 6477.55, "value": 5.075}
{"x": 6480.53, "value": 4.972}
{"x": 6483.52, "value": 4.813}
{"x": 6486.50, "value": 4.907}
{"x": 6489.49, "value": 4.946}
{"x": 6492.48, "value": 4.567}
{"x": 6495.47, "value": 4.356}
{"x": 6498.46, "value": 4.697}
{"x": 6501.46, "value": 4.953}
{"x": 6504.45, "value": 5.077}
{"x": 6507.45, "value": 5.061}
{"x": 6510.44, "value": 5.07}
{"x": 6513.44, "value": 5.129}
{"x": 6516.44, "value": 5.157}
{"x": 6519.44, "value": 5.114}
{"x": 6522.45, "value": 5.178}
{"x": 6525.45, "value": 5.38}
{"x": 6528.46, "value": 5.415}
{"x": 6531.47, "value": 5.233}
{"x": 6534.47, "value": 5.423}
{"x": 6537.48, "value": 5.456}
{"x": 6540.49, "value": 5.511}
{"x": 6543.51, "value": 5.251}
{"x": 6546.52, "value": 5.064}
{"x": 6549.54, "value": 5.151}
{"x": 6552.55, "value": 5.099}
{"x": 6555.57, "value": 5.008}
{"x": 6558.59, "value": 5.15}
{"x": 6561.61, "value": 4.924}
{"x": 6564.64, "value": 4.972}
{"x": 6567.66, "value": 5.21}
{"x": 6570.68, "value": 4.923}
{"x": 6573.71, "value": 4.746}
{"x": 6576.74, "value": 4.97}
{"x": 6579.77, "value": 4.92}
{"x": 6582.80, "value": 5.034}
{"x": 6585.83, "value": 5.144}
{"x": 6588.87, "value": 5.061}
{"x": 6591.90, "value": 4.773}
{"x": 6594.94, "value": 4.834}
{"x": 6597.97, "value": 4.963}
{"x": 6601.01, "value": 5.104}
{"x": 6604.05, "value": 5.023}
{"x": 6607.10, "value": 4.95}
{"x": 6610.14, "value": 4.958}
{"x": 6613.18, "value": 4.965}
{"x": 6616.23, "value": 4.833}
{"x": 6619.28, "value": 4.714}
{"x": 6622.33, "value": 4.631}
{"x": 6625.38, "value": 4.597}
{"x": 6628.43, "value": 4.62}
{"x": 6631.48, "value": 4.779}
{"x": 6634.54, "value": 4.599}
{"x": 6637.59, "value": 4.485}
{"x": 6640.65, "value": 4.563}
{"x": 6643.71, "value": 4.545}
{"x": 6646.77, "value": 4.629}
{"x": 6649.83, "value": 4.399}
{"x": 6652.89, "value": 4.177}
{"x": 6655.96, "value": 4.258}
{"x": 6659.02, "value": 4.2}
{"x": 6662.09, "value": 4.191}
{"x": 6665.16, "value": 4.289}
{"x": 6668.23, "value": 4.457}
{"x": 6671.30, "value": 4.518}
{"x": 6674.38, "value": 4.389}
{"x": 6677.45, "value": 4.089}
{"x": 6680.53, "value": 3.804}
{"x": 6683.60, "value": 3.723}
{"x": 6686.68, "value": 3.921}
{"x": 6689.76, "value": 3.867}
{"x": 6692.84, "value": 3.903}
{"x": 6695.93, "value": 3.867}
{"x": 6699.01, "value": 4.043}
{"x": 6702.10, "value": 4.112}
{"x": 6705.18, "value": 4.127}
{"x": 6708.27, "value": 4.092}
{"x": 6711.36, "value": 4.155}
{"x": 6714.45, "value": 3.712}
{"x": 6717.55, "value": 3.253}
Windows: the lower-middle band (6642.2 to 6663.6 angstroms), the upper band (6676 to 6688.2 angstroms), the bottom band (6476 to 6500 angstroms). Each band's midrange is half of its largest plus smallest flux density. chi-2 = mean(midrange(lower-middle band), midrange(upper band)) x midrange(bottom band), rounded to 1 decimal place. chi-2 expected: 19.6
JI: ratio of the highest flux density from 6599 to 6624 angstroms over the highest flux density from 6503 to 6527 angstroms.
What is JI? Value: 0.95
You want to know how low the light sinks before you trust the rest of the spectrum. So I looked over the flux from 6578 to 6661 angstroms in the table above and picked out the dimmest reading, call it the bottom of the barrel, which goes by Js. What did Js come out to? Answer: 4.177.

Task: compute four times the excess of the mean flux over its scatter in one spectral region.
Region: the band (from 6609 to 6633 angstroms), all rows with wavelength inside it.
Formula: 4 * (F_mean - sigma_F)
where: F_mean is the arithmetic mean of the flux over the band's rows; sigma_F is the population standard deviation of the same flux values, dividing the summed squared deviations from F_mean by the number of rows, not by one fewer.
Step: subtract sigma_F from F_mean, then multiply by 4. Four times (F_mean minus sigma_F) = 18.5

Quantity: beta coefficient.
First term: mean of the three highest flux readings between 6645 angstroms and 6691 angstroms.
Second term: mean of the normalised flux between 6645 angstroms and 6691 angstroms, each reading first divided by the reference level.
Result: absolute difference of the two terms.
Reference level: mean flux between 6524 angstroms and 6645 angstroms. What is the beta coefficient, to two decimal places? 3.69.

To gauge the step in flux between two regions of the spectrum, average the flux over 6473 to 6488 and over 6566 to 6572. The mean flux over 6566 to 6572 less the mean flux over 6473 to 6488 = 0.1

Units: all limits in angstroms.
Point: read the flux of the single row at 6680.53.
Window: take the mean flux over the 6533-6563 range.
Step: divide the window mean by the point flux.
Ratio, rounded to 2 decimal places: 1.37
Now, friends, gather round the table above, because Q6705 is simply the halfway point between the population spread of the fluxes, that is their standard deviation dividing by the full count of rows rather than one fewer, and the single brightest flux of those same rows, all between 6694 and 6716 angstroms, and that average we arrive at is 2.15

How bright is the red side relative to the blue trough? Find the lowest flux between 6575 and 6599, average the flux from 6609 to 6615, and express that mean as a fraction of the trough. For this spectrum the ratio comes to 1.04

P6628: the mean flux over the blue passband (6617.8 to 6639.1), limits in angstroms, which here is 4.63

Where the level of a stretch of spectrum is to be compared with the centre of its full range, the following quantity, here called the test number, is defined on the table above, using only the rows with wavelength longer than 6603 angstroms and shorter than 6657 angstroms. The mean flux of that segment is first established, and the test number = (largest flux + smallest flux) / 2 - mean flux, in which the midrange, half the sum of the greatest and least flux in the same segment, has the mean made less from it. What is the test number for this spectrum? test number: -0.051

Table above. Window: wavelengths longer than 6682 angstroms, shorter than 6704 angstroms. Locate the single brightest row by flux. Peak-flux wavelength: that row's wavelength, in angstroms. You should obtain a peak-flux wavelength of 6702.10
